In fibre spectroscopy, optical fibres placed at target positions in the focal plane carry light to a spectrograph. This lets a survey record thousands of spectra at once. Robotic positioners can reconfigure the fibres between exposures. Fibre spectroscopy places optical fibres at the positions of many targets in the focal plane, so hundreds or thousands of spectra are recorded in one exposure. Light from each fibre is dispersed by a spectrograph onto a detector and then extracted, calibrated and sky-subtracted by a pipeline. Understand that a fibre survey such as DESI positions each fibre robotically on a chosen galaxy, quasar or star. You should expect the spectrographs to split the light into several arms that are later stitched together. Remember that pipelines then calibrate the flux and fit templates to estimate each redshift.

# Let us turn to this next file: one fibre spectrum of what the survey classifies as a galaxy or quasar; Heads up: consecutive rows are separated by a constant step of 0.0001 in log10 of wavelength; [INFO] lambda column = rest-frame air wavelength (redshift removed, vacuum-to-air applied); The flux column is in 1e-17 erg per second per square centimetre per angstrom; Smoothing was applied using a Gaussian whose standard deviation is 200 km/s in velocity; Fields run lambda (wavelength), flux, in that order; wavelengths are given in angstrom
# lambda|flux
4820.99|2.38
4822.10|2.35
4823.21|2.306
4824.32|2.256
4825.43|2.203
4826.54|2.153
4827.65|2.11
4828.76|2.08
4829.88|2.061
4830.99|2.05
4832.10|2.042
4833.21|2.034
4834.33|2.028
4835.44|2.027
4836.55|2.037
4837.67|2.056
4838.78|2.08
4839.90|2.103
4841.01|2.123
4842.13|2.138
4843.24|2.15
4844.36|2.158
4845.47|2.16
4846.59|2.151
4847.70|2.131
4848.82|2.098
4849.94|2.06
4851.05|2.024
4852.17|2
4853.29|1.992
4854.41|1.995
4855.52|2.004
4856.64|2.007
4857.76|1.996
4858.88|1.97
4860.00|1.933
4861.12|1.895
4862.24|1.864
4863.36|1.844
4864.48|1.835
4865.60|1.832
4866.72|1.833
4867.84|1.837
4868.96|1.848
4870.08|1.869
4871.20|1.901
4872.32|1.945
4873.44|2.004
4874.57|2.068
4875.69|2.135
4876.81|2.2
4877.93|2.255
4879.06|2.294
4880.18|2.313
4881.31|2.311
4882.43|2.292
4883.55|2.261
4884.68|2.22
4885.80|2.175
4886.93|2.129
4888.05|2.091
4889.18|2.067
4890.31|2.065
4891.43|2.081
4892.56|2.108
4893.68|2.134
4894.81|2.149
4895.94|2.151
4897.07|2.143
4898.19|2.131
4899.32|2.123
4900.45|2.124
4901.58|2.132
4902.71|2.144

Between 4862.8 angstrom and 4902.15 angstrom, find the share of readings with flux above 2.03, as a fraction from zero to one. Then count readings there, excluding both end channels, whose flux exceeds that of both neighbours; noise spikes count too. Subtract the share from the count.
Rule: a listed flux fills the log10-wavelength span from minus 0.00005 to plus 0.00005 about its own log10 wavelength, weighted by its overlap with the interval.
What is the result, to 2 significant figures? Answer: 1.3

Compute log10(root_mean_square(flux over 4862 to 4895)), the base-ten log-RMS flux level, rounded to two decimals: 0.32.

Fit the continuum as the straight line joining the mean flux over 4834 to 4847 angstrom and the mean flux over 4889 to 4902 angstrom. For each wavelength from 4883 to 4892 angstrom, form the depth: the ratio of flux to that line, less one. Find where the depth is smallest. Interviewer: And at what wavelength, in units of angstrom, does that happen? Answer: 4890.31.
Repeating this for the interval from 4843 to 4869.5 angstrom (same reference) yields 4865.60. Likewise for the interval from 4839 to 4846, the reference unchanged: 4839.90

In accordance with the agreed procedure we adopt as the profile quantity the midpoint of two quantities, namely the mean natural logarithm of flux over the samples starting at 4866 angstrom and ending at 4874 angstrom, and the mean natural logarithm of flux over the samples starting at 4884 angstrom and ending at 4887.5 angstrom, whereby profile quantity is 0.71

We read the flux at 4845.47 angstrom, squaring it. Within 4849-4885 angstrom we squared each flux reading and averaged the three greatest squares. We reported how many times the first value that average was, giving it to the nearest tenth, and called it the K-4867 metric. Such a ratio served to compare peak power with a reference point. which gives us 1.1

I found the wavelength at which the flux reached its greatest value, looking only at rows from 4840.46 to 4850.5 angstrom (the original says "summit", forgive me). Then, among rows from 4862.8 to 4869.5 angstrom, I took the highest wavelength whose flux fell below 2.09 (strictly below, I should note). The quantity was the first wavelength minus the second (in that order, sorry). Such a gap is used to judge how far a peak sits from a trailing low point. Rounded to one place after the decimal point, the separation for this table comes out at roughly -23.5 angstrom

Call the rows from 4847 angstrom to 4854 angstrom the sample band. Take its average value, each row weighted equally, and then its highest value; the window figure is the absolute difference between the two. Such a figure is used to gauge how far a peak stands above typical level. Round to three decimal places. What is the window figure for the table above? 0.080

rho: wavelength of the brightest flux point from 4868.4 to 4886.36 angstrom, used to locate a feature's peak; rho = 4880.18 angstrom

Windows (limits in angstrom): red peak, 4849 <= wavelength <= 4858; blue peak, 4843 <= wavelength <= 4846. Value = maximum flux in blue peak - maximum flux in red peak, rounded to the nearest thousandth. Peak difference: 0.100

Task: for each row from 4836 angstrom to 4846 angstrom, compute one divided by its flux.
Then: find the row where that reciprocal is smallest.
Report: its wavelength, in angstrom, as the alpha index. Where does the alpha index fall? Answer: 4845.47 angstrom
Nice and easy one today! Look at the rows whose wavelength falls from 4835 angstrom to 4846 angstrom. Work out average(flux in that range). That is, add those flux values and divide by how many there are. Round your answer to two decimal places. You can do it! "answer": 2.10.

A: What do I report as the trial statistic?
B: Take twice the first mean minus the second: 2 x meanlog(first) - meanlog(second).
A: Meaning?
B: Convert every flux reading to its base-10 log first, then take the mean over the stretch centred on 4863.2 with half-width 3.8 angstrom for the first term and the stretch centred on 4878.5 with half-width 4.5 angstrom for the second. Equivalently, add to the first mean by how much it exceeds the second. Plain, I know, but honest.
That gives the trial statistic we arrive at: 0.19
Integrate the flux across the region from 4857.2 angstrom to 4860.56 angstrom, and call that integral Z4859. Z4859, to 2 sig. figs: 6.6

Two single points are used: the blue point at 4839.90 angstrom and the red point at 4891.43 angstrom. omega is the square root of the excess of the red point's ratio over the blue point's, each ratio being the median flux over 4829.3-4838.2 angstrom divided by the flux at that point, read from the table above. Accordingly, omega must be 0.10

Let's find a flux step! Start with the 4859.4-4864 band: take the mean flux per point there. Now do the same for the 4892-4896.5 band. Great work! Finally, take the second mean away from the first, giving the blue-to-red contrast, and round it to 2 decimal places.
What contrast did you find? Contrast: -0.25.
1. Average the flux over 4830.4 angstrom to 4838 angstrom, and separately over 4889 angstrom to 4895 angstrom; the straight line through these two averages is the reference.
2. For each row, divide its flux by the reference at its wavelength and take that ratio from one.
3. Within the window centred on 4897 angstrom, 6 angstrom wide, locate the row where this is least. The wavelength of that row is 4895.94 angstrom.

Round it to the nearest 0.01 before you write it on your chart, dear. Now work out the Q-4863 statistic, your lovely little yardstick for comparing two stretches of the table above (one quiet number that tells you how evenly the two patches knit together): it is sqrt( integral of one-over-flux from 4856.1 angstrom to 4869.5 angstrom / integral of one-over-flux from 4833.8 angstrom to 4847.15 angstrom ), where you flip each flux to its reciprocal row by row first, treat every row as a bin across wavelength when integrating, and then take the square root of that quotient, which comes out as 1.06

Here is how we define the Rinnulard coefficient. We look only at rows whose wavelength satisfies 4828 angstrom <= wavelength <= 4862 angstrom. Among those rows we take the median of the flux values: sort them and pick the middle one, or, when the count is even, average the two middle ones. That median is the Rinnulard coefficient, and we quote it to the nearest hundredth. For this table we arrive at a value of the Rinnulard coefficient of 2.05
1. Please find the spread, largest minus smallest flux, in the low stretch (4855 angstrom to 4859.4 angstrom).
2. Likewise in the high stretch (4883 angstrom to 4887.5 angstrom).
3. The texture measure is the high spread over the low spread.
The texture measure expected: 4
